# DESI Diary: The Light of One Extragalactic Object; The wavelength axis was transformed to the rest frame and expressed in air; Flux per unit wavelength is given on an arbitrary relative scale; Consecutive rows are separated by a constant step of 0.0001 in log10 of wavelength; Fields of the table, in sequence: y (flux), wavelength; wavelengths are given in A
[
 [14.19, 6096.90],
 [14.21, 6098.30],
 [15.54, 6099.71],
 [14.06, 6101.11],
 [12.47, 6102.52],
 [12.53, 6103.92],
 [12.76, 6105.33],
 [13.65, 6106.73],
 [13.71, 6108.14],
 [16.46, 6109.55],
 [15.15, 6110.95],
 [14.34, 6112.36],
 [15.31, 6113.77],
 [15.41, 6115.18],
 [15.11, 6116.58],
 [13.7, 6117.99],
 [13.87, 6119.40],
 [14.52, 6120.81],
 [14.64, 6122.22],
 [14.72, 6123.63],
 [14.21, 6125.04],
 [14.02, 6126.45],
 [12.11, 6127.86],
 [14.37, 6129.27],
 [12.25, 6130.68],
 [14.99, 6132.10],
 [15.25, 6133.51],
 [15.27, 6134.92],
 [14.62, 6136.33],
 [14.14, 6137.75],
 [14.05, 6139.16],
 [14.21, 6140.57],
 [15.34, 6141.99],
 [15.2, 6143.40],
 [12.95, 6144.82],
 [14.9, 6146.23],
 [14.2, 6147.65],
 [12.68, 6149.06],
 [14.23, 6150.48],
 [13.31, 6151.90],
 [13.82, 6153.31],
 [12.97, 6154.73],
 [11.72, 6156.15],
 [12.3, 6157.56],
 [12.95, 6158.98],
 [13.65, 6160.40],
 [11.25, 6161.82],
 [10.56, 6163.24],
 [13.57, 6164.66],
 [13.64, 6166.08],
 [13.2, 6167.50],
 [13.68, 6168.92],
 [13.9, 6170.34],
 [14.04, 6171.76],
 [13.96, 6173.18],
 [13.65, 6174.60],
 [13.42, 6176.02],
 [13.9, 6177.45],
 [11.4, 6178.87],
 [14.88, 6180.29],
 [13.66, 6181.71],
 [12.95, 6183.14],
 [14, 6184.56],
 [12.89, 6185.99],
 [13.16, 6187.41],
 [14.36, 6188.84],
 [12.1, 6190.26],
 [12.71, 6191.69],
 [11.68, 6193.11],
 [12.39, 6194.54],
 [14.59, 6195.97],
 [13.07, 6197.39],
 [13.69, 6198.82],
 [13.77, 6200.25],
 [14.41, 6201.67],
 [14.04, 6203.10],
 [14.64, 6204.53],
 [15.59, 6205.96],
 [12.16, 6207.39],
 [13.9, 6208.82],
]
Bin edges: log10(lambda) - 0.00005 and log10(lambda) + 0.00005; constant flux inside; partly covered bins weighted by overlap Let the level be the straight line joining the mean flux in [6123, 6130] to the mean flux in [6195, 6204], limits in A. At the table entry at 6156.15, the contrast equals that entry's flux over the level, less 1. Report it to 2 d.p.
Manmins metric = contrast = -0.16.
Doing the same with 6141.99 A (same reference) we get 0.10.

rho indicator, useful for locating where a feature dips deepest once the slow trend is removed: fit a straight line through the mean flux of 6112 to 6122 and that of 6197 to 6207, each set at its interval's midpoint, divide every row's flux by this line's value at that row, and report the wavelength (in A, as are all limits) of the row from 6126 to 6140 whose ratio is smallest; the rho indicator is 6127.86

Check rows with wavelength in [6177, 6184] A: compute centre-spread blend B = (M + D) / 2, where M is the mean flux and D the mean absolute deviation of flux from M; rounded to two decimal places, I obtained 7.15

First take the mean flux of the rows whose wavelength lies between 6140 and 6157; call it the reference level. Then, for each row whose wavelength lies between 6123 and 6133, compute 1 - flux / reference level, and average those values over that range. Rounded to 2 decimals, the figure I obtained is 0.00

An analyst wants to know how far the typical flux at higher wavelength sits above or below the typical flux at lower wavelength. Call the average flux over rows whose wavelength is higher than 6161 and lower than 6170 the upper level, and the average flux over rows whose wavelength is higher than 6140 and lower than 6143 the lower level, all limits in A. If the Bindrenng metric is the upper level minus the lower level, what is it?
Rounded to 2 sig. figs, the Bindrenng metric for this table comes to -2.1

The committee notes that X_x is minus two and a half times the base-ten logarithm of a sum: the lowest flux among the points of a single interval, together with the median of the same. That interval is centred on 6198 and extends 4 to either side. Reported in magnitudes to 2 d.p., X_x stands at -3.54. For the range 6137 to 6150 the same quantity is -3.57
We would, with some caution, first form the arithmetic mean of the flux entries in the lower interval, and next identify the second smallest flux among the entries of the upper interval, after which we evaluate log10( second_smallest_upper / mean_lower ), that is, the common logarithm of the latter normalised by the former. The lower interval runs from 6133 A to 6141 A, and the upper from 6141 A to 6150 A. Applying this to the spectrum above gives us -0.052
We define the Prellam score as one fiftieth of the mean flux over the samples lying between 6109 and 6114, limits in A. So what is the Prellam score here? 0.306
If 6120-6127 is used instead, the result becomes 0.288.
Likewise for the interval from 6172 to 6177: 0.274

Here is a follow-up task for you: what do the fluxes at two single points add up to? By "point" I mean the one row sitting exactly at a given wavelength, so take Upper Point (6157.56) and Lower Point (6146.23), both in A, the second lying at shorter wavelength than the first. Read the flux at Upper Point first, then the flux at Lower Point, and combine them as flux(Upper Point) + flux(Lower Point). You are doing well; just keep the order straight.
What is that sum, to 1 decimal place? 27.2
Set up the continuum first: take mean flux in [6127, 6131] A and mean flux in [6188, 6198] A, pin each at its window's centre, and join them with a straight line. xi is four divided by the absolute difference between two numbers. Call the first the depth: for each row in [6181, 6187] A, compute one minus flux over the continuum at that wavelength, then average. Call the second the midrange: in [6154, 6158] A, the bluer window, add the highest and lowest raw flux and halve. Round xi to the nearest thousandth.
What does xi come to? 0.323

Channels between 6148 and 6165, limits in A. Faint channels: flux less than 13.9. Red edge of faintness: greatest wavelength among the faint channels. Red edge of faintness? 6164.66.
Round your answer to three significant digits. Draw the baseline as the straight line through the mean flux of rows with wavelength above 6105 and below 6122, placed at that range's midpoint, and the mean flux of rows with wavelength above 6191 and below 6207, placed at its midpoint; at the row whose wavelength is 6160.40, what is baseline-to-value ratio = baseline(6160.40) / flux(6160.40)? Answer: 1.03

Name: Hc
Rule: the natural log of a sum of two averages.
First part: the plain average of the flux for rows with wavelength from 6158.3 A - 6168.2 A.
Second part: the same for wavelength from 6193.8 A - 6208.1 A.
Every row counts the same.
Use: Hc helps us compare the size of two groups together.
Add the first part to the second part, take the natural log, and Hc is 3.28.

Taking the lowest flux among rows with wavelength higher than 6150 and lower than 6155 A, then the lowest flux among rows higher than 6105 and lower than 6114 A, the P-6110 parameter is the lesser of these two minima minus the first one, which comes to -0.21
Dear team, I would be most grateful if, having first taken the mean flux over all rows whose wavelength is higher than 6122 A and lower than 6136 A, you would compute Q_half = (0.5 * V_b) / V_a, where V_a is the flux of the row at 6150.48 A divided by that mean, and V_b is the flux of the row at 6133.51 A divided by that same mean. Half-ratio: 0.536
